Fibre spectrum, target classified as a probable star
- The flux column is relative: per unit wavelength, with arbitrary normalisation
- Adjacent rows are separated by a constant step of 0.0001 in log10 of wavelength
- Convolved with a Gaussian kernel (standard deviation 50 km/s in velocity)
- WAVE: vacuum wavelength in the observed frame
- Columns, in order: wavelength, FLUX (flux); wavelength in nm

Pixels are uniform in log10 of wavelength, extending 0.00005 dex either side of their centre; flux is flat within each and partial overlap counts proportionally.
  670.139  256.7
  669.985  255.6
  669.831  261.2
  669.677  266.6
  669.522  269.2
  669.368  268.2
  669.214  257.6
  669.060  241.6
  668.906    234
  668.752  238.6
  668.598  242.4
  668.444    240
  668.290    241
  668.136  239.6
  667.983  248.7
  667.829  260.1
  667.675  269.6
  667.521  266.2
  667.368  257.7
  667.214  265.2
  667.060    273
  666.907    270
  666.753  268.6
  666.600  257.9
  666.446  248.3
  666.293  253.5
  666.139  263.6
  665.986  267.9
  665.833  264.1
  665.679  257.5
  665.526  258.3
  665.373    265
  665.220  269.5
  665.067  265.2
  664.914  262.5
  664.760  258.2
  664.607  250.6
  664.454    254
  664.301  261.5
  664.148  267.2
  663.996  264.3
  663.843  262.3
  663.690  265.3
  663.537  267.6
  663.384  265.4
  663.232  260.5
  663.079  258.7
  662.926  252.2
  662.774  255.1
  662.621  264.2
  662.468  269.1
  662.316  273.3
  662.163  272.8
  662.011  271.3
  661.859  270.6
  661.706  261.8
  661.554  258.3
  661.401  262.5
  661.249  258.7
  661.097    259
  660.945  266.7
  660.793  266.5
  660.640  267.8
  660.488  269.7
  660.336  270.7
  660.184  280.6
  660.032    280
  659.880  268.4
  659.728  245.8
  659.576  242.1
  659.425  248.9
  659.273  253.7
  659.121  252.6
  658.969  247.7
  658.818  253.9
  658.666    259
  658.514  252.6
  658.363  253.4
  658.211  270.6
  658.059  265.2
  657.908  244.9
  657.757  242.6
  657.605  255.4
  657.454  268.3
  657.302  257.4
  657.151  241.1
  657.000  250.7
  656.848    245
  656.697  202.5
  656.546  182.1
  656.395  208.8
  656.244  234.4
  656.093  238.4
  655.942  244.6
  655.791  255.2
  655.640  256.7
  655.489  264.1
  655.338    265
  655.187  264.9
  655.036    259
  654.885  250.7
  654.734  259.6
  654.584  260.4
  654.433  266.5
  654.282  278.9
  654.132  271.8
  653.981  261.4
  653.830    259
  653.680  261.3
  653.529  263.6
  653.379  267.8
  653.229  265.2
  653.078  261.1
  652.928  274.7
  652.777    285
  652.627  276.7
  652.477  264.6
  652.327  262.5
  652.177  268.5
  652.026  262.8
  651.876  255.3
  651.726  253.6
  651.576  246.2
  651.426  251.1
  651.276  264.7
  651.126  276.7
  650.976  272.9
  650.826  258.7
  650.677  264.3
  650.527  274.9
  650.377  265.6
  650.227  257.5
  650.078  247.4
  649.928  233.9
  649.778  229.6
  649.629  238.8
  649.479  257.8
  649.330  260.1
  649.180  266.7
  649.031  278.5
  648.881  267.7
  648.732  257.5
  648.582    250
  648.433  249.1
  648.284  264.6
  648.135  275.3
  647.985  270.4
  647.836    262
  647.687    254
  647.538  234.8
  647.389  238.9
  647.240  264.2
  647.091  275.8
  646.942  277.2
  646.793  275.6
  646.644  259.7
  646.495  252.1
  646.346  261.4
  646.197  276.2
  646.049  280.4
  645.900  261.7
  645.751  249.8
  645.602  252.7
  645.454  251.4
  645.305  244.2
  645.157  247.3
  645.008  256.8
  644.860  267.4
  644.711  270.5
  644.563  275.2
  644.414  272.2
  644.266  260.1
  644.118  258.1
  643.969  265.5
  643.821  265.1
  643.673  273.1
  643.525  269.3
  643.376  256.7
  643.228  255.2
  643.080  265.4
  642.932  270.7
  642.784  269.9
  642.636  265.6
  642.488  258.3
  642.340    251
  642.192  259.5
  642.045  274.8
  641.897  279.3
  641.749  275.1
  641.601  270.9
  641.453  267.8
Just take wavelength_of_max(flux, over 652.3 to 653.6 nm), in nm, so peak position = 652.777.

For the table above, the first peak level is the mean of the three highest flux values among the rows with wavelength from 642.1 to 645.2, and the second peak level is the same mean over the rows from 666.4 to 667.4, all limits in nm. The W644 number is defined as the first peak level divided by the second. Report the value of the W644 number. 1.011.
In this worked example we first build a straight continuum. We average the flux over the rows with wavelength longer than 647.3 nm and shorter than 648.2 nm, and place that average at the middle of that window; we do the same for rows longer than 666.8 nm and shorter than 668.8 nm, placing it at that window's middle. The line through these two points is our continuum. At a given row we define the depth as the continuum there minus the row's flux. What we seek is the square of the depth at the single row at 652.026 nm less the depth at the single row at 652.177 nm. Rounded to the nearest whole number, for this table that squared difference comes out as 33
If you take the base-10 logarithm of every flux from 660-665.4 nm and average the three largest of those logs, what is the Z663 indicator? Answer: 2.444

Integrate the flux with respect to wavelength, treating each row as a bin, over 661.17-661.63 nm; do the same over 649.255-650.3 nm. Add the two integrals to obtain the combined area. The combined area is 377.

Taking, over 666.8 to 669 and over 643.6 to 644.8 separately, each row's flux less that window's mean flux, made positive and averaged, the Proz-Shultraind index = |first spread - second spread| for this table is 7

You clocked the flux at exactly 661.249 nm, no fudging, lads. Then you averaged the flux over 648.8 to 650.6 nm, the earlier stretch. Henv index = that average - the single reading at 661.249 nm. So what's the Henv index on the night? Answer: -2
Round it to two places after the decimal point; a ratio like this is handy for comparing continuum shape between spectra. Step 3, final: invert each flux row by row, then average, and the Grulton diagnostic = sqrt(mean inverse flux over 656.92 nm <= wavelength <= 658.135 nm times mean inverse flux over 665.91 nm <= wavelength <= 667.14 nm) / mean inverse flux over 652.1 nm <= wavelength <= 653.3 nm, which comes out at 1.05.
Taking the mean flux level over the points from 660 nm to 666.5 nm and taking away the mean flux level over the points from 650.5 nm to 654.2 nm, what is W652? -1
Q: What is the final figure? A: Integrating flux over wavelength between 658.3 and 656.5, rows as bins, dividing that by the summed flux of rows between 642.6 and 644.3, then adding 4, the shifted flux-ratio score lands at 4.14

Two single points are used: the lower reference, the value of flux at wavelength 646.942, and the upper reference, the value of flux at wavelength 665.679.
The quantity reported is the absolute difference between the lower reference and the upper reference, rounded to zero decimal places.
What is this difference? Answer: 20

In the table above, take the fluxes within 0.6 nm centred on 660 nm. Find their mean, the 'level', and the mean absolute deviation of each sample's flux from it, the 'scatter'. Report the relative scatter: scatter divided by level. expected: 0.043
